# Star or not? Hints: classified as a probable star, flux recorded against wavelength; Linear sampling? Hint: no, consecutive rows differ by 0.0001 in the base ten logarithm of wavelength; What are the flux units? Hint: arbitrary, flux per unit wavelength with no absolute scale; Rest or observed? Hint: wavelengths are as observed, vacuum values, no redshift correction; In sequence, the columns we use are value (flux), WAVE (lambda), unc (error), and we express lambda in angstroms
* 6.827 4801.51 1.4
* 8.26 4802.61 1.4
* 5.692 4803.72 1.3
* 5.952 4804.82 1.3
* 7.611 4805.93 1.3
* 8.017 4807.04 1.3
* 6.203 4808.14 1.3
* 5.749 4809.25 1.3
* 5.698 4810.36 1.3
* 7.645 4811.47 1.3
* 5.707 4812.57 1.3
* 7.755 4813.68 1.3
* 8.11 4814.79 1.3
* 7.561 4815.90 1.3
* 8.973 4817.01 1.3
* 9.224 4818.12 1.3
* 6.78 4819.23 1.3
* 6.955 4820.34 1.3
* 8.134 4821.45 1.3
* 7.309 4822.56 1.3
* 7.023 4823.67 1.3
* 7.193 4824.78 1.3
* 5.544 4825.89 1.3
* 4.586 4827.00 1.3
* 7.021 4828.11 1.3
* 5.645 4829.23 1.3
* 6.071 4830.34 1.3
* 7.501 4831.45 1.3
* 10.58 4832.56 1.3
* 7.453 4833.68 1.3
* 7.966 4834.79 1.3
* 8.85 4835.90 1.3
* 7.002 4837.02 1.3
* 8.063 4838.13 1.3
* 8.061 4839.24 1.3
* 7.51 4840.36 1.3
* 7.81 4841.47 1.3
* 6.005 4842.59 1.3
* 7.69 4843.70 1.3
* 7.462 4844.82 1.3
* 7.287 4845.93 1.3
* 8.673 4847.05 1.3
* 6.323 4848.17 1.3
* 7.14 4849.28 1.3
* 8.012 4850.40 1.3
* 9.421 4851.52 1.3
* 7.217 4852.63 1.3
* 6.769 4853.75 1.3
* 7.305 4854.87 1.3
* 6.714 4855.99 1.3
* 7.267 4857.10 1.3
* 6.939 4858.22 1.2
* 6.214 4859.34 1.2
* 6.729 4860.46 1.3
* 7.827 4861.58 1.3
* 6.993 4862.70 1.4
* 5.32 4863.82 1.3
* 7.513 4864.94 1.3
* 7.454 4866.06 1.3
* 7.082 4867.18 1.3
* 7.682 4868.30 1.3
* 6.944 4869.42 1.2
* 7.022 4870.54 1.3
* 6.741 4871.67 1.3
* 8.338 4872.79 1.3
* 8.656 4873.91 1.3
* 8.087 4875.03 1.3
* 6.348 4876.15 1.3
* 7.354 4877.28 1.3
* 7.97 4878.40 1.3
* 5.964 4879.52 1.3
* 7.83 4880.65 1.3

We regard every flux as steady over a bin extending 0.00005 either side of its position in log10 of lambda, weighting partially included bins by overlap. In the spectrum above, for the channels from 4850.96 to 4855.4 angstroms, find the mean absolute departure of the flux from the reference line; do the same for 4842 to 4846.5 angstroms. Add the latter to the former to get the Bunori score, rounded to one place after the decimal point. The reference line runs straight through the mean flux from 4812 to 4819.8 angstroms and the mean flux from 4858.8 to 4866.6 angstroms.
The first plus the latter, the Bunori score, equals 1.3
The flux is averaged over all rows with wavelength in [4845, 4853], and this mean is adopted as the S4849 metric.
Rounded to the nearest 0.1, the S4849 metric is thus 7.7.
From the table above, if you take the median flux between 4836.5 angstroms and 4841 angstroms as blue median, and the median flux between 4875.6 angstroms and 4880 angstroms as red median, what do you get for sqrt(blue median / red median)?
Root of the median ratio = 1.07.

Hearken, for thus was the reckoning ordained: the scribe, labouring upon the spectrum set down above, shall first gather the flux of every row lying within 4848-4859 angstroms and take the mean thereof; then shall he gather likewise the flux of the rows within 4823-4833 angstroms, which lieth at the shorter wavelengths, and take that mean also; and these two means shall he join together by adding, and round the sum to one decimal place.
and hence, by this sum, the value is 14.1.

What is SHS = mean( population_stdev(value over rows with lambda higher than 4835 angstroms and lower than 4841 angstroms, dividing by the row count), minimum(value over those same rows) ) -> 3.8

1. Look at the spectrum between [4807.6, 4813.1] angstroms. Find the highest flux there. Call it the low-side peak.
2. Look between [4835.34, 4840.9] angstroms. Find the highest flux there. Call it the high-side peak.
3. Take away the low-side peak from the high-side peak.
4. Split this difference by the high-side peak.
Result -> 0.14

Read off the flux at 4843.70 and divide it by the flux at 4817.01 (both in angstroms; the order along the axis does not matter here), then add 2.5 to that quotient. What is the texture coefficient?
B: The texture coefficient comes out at 3.36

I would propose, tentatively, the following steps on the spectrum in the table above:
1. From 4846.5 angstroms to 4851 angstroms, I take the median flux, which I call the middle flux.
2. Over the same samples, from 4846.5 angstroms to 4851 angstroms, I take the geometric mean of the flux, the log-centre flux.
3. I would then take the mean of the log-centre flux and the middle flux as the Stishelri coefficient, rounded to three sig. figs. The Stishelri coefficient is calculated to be 7.53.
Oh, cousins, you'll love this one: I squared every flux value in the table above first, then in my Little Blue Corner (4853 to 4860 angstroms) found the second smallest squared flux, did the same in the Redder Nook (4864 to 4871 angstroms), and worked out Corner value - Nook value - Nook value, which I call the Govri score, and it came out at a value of -54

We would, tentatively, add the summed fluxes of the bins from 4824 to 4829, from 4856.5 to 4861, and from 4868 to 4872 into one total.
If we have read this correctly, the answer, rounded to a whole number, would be 80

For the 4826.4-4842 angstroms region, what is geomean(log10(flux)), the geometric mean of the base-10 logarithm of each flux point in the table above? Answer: 0.859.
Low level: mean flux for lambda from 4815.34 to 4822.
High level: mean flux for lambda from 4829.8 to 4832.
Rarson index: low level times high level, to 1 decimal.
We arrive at 53.9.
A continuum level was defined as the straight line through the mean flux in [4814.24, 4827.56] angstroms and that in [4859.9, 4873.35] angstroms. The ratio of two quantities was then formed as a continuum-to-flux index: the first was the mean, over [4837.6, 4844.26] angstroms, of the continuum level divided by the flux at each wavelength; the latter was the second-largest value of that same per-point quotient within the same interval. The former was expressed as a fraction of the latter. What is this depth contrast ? 1.01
